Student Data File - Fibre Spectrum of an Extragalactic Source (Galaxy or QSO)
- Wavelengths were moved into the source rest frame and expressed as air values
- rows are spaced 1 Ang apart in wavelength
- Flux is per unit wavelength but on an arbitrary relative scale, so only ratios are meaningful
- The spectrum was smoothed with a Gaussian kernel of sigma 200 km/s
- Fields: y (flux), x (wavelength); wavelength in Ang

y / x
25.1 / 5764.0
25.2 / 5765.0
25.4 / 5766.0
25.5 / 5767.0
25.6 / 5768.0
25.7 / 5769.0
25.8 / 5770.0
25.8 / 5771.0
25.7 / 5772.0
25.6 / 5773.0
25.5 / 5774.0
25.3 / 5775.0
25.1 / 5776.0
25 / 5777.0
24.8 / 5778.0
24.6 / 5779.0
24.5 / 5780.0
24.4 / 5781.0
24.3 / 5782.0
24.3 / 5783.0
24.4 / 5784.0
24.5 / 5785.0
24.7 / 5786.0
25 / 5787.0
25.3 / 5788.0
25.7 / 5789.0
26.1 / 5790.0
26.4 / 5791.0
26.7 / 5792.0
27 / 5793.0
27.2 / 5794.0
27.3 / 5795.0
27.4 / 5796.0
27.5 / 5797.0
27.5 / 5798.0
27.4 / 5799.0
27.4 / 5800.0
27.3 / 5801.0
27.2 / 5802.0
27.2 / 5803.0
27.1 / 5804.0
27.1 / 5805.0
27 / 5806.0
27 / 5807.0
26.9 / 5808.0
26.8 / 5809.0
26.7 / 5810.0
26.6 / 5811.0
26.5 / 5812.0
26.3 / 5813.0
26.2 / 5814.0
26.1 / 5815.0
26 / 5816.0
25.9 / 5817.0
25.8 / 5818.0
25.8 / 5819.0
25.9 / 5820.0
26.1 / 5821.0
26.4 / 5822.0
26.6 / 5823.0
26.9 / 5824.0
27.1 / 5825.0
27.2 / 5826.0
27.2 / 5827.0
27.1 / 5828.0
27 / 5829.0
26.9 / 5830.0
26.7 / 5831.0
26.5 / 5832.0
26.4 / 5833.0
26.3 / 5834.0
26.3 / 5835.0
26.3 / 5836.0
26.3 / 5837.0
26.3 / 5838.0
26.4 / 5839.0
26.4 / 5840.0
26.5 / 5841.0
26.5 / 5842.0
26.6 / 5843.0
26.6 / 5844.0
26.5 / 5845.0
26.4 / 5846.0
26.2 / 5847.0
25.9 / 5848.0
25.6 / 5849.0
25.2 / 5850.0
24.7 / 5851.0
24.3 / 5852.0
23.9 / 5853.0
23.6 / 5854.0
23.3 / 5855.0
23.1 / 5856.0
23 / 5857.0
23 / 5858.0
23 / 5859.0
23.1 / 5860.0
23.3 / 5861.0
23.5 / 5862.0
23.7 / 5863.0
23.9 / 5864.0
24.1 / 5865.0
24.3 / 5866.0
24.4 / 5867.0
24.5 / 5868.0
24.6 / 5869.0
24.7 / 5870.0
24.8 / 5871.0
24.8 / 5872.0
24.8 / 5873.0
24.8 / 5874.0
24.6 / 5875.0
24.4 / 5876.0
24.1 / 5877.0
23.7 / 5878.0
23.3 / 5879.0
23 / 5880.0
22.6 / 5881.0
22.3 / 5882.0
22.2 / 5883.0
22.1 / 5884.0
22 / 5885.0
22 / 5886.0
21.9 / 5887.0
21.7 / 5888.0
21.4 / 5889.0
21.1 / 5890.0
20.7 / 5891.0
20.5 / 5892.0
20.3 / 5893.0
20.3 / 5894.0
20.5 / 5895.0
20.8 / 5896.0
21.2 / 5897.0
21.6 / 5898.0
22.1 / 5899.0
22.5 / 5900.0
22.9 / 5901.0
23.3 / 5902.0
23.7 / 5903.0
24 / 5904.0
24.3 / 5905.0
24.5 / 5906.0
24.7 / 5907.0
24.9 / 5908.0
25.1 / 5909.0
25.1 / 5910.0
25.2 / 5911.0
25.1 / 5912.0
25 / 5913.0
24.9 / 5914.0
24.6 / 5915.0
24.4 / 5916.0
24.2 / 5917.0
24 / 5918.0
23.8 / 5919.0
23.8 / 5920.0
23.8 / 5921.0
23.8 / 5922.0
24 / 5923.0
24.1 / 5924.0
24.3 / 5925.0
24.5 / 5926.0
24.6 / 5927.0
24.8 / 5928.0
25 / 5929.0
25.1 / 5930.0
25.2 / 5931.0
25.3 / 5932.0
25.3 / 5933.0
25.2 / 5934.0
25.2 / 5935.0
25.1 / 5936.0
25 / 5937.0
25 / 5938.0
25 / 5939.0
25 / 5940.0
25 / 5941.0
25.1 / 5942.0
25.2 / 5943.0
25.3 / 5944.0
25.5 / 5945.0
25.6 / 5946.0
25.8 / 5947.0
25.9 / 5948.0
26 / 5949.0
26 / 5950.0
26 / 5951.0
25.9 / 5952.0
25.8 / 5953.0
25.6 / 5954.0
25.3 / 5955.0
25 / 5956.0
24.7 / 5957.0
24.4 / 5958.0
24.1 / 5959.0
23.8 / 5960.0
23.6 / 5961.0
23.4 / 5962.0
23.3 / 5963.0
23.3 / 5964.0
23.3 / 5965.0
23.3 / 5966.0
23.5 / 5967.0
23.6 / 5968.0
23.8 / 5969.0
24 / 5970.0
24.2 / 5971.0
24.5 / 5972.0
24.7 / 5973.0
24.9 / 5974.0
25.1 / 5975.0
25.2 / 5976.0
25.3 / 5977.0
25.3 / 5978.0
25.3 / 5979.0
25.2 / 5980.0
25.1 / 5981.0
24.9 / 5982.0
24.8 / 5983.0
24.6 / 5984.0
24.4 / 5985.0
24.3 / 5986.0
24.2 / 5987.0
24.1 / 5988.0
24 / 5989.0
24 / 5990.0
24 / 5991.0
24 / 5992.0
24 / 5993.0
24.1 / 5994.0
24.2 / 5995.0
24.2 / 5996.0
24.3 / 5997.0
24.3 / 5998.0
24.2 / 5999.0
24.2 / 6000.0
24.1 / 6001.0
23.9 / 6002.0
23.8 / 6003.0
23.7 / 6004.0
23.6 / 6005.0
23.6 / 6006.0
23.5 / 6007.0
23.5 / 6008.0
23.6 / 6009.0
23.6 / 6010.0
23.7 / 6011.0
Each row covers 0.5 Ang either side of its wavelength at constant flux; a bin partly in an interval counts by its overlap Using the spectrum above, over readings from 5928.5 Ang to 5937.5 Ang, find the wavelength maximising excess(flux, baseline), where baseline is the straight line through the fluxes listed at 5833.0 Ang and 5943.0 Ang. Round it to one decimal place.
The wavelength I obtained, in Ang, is 5933.0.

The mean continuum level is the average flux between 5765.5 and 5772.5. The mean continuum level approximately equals 25.6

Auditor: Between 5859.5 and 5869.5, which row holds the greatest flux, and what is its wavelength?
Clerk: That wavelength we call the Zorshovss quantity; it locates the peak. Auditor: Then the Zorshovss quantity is 5869.0 Ang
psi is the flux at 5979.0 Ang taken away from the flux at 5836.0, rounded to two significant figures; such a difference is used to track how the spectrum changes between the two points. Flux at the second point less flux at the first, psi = 1.0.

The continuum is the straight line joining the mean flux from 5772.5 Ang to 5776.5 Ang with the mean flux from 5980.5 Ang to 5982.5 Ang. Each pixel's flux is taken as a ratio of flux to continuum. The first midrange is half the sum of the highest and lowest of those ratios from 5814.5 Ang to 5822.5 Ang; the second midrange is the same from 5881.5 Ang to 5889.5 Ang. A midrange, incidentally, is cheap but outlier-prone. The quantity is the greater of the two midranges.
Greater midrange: 1.03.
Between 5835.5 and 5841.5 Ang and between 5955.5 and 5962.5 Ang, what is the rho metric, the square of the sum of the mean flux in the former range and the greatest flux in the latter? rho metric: 2639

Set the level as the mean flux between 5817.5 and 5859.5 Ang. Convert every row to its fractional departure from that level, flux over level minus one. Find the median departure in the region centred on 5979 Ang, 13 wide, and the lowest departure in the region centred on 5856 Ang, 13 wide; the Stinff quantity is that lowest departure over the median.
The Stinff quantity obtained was 4.0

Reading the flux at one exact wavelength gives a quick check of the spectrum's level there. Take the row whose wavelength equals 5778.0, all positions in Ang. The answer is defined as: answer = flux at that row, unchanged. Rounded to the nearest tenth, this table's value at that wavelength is 24.8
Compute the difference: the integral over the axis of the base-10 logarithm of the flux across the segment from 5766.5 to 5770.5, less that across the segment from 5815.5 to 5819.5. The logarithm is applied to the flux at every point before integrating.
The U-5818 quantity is -0.02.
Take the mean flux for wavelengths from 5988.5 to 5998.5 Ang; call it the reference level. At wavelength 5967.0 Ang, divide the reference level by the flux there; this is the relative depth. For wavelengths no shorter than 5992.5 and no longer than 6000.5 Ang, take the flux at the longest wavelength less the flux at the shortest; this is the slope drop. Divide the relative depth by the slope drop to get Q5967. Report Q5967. 5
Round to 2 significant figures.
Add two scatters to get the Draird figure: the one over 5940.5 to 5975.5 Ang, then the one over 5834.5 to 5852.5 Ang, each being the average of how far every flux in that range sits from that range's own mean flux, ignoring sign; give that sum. 1.3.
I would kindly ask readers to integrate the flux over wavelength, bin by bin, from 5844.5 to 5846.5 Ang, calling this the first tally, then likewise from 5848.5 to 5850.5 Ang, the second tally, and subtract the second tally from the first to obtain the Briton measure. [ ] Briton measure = 2.1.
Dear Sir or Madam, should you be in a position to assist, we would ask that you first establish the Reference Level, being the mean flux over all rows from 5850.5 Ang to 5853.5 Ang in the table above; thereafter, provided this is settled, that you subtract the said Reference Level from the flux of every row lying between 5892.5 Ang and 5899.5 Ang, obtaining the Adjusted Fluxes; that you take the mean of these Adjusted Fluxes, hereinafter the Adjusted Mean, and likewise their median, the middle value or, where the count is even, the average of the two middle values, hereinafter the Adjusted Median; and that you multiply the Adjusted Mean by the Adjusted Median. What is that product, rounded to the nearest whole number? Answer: 12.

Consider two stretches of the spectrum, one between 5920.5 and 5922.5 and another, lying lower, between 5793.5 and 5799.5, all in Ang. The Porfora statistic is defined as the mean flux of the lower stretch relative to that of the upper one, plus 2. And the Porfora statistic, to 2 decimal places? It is 3.15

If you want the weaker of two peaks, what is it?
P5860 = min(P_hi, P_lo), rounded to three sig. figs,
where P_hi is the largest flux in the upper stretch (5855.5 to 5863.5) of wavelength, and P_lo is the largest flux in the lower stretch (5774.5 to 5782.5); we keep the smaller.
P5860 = 23.7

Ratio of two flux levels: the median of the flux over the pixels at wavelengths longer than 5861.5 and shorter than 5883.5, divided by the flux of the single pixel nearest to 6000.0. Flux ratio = 1.00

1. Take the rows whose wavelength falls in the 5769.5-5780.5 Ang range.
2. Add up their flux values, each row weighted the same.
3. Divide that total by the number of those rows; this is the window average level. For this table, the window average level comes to 25.2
